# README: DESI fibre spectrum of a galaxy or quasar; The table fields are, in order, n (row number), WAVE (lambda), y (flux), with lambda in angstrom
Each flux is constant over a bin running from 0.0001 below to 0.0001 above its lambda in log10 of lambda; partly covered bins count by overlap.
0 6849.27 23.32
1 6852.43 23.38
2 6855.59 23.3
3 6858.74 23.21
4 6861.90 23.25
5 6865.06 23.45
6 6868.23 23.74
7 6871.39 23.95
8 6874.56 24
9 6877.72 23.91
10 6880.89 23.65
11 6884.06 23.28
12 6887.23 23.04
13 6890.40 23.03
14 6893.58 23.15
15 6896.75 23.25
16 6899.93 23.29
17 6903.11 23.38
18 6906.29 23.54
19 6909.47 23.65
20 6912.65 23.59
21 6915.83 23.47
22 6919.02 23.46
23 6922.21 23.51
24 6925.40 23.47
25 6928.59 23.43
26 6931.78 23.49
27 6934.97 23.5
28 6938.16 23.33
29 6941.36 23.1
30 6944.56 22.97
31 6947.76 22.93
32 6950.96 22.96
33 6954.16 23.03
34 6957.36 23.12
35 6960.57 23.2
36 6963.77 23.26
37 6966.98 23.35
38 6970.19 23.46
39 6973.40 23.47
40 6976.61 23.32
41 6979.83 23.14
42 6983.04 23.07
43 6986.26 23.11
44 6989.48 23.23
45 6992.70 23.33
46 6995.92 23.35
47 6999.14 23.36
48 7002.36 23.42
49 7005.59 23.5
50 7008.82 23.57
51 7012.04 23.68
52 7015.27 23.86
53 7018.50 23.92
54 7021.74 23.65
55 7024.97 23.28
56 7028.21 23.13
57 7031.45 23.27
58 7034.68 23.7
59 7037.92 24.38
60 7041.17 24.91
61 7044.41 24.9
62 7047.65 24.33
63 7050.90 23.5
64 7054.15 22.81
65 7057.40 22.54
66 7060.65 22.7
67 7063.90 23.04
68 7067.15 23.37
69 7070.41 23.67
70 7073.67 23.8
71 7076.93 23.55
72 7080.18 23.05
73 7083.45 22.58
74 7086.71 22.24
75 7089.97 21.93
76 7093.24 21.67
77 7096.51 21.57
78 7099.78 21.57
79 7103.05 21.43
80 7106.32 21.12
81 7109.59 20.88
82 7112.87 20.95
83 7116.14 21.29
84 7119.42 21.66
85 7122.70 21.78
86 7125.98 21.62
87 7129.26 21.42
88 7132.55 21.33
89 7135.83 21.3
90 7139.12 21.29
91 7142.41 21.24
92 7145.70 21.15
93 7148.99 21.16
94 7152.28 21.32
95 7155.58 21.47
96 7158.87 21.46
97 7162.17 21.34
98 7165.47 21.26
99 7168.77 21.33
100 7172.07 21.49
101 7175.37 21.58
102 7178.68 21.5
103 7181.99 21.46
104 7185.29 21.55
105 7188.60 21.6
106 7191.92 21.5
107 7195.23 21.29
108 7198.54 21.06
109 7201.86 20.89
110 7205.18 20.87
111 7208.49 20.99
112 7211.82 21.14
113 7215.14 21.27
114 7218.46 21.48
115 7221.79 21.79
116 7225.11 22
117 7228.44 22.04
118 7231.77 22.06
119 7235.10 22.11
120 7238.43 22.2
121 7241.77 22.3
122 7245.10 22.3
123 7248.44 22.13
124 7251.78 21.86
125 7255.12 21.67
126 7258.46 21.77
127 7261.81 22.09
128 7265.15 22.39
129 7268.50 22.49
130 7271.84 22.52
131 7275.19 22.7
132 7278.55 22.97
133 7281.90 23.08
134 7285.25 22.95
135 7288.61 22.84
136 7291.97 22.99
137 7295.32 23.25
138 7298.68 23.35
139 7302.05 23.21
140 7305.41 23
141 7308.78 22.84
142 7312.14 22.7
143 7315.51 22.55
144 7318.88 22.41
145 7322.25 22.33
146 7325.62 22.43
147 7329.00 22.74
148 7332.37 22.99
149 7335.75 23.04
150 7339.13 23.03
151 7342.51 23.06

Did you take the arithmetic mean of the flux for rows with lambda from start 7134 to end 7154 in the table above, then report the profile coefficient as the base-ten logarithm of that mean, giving 1.33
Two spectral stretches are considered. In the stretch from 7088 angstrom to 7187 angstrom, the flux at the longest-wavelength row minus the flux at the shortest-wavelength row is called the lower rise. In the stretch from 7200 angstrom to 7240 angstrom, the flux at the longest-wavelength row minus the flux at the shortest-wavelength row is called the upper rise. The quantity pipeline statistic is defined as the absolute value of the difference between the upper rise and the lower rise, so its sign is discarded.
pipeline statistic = 1.7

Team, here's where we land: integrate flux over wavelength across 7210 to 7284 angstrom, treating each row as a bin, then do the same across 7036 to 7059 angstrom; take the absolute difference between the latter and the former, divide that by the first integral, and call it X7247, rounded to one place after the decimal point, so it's 0.7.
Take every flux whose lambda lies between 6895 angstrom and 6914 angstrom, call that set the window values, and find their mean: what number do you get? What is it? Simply 23.5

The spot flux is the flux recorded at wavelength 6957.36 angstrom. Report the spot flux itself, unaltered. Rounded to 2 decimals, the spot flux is 23.12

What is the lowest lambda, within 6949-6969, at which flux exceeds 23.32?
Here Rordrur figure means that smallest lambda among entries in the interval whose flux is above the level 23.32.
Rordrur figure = 6966.98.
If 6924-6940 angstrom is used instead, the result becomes 6925.40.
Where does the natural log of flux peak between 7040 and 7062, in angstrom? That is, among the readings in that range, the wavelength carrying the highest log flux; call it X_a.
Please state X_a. 7041.17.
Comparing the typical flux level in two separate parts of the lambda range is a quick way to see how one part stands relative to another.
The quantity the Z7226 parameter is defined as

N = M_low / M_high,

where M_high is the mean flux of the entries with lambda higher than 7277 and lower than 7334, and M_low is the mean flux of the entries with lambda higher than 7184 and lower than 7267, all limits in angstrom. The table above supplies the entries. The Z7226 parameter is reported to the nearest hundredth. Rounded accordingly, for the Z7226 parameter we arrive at 0.95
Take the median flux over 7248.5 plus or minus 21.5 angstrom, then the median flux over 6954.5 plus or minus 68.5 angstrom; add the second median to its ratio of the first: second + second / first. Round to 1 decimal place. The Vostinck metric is 24.4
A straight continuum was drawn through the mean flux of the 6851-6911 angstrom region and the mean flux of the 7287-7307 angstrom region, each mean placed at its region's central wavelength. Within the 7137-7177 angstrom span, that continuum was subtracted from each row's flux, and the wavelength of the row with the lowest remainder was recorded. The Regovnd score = 7145.70 angstrom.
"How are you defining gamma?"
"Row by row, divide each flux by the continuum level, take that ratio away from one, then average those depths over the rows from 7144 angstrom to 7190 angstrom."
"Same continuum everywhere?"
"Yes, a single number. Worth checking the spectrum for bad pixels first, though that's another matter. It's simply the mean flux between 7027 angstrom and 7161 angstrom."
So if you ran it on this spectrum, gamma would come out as 0.04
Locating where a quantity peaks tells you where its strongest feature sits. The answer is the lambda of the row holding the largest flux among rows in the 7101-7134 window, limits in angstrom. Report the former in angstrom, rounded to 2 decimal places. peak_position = 7122.70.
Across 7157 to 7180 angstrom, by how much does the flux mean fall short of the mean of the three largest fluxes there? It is 0.10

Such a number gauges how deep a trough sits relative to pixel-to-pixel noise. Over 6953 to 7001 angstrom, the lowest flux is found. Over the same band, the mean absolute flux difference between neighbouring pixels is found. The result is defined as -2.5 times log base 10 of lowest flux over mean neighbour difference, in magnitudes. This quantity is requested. -6.14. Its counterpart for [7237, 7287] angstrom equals -5.31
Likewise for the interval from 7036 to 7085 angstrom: -4.42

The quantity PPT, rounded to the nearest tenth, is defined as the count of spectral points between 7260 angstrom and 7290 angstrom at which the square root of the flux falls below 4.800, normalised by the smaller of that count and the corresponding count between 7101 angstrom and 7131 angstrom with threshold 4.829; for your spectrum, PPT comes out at 1.0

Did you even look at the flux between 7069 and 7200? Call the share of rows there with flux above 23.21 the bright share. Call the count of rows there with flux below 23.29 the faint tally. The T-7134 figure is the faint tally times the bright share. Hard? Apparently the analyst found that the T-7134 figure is 2.8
